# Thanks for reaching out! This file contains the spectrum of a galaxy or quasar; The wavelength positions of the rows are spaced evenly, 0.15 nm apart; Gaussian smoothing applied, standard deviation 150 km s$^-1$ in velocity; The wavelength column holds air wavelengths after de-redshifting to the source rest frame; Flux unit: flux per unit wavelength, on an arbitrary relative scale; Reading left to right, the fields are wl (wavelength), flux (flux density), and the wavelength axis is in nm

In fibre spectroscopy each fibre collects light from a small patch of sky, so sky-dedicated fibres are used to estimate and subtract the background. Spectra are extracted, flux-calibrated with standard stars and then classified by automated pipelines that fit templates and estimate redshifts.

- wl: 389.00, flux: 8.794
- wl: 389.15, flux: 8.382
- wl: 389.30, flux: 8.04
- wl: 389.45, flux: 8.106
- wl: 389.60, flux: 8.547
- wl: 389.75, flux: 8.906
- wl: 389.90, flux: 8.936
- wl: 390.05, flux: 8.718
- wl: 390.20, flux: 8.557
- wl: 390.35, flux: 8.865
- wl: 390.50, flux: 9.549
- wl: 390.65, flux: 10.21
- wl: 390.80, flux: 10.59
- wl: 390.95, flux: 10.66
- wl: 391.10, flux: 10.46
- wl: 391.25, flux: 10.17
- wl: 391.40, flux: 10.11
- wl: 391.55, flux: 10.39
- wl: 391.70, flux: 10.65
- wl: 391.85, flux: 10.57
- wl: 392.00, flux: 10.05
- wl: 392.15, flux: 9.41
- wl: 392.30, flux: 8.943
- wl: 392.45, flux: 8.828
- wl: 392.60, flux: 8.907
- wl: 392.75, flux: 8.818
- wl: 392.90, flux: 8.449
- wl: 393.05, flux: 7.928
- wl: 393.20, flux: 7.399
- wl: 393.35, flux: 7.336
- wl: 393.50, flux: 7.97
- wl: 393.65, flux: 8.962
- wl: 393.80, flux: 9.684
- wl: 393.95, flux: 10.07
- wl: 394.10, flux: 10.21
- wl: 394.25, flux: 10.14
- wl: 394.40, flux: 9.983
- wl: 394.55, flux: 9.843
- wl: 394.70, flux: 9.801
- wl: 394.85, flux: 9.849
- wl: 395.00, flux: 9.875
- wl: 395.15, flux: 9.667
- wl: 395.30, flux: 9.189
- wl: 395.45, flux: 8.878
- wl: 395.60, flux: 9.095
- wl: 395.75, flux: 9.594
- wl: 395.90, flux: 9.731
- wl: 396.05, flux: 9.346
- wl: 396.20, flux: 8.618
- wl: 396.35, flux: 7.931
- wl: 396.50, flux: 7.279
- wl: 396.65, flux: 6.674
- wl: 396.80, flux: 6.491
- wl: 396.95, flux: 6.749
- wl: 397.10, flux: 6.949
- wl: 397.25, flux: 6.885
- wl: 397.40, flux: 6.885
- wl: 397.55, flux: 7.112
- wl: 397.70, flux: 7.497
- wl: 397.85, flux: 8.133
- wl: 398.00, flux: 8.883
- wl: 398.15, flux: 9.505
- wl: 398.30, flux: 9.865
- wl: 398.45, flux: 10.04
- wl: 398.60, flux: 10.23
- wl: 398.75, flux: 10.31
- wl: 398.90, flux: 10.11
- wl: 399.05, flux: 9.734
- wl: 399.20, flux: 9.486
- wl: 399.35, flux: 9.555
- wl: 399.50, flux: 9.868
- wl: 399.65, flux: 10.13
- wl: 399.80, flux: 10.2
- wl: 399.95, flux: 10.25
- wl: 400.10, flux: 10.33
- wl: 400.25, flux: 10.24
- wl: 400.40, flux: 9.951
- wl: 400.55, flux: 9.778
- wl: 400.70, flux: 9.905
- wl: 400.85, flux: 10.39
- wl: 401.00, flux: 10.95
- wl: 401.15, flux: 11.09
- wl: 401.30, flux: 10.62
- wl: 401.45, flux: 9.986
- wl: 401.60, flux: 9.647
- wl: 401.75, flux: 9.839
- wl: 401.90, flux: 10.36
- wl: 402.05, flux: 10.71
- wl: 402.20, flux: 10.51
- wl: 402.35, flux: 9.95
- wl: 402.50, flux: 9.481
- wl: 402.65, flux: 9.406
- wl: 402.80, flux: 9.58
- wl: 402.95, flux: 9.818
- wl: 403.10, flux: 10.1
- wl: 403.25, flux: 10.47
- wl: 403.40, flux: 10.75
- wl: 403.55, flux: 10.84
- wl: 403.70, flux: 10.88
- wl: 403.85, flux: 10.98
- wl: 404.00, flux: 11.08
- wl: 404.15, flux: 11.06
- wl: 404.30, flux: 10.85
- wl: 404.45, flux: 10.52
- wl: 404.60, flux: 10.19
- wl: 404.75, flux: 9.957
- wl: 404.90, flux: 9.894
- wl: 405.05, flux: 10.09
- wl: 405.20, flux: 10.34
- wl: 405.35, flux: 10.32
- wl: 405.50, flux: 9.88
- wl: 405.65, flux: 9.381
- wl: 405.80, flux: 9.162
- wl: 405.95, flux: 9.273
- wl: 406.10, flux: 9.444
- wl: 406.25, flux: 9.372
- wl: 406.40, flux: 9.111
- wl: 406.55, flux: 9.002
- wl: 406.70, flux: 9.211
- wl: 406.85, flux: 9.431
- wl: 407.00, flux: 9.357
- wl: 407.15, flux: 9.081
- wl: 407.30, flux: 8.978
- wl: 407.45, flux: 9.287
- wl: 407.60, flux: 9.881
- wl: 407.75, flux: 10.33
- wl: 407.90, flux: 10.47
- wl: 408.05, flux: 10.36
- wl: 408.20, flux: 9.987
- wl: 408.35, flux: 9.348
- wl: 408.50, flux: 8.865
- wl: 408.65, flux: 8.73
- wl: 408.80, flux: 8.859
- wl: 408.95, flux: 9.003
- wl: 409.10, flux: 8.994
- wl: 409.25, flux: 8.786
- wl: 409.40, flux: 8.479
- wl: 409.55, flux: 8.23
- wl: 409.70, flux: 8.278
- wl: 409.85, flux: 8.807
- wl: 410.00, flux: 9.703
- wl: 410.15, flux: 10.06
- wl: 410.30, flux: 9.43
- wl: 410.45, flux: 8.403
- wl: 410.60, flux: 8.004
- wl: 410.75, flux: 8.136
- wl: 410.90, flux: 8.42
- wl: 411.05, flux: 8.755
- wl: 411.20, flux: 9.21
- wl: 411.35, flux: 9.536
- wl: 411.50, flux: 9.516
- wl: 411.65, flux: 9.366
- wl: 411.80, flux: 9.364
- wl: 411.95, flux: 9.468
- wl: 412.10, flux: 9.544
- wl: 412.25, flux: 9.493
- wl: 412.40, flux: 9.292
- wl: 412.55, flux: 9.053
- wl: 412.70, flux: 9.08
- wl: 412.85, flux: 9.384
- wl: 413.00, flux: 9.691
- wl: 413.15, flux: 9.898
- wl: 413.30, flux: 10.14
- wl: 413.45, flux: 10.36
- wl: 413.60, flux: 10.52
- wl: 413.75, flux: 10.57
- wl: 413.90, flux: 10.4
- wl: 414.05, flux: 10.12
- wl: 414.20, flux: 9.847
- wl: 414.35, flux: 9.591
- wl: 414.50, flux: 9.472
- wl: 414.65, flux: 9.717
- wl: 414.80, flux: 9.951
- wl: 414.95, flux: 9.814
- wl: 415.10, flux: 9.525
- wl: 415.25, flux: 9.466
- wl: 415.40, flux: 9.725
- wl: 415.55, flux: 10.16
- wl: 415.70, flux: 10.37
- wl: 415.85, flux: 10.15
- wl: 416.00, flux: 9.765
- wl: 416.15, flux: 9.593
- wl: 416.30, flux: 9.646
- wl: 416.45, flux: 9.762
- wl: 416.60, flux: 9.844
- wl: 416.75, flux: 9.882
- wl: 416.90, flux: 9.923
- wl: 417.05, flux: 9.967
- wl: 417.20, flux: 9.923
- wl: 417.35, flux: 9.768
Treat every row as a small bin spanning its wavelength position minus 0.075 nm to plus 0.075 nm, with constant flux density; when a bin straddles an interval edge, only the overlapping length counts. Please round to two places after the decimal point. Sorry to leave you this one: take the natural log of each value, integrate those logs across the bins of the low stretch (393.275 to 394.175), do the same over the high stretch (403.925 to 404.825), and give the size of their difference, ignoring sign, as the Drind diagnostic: 0.15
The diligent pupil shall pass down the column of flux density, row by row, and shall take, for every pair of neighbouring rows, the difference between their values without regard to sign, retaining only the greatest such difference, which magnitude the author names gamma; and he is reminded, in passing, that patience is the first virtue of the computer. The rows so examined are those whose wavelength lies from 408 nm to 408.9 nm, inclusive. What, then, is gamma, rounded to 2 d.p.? 0.64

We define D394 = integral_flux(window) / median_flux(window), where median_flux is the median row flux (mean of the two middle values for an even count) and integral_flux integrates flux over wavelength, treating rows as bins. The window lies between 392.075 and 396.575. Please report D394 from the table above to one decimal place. 4.5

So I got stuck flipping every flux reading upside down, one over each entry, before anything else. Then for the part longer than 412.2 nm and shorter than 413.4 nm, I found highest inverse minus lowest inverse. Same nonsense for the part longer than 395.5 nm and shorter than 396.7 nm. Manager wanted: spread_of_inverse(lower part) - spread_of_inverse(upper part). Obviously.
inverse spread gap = 0.035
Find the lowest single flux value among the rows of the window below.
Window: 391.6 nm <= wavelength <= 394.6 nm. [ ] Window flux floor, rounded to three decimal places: 7.336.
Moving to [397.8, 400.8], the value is 8.133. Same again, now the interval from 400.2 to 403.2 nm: 9.406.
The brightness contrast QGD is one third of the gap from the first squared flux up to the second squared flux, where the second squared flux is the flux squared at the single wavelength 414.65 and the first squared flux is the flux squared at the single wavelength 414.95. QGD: -1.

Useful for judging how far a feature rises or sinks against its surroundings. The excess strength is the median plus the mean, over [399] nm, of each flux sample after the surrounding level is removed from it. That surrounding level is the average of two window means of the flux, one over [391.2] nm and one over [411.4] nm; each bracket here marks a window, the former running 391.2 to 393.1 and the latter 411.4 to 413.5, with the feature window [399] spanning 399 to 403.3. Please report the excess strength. 1.0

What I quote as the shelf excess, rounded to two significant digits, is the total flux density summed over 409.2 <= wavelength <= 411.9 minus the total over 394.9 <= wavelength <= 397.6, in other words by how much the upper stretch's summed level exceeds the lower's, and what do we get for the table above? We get 14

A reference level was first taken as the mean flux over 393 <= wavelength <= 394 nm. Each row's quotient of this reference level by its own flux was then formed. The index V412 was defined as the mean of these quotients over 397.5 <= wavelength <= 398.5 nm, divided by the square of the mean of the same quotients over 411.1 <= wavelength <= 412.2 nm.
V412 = 1.22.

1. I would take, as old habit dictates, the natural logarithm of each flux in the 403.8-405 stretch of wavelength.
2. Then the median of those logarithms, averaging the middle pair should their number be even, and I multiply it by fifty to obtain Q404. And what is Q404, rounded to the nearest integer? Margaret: 118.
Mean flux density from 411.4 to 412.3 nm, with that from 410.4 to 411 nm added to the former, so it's 17.7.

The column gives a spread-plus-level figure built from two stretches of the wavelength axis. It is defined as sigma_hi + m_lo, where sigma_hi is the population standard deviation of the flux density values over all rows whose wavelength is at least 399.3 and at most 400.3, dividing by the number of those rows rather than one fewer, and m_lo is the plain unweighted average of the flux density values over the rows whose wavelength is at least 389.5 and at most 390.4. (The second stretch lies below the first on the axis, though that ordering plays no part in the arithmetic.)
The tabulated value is 9.0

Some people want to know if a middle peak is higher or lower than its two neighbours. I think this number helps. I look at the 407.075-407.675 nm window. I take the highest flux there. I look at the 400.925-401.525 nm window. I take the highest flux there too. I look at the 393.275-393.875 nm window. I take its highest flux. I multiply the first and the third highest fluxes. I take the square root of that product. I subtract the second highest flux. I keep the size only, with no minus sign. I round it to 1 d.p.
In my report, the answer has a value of 1.3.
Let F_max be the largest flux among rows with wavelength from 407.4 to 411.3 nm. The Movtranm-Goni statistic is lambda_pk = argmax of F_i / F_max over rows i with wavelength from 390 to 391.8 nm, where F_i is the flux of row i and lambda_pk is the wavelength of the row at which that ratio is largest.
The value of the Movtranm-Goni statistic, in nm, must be 390.95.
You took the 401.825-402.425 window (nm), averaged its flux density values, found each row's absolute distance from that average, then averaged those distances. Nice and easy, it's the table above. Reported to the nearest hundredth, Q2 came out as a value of 0.23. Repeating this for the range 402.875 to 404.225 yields 0.36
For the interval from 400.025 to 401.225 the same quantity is 0.36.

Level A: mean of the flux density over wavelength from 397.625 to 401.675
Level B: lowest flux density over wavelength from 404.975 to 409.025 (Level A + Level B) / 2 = 9.30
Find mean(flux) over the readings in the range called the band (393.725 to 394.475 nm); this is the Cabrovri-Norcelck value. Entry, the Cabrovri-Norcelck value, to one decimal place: 10.0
